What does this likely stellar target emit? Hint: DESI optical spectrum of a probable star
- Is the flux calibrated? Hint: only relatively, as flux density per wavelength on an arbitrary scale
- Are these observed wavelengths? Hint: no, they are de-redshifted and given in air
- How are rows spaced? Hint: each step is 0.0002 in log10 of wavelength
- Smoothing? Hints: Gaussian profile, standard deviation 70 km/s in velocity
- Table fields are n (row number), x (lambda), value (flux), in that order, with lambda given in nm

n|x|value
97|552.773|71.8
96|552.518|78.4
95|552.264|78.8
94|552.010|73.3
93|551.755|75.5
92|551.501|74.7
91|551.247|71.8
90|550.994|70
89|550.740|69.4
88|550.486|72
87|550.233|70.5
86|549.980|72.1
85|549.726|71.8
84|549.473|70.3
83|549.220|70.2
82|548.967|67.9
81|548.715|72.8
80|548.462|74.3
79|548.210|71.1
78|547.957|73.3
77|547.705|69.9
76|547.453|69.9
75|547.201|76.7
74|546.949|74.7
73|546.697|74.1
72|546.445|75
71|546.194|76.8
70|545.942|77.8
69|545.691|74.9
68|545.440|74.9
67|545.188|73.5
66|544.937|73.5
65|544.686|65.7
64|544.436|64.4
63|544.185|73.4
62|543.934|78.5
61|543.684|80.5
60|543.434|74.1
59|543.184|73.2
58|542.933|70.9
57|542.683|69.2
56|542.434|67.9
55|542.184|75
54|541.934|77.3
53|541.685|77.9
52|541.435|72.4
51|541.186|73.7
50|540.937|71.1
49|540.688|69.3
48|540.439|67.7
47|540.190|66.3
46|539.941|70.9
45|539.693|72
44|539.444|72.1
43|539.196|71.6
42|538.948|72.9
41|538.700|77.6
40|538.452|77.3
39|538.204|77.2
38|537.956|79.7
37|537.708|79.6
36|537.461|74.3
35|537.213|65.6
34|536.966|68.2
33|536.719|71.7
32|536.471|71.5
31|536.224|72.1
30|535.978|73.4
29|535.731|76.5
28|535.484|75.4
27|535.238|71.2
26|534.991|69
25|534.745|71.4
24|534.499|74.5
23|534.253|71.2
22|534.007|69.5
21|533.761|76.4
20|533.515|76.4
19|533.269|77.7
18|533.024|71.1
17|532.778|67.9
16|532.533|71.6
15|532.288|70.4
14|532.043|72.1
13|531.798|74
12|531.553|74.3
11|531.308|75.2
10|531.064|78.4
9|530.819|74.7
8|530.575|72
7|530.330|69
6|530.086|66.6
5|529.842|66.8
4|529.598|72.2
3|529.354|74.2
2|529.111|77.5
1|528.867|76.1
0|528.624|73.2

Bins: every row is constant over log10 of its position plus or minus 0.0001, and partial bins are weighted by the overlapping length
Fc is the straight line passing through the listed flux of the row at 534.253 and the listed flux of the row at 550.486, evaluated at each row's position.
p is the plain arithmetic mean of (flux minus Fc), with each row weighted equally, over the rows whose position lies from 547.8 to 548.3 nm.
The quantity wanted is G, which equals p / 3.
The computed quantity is 0.1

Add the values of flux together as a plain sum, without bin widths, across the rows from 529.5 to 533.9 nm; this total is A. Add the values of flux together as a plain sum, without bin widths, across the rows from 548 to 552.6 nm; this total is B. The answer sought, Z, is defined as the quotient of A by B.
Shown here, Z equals 1.00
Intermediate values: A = 1307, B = 1305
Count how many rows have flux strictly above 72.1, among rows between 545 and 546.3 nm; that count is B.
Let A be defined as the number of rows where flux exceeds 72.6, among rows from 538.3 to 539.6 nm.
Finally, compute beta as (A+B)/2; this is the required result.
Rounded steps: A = 3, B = 5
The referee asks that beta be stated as 4.0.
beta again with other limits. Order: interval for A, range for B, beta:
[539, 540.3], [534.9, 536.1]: 1.5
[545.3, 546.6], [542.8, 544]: 4.5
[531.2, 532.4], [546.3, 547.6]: 3.5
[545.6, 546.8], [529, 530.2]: 4.0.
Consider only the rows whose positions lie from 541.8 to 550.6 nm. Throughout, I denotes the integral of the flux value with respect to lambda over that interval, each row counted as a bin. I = 641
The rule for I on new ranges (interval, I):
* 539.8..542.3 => 180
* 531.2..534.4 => 233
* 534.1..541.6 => 544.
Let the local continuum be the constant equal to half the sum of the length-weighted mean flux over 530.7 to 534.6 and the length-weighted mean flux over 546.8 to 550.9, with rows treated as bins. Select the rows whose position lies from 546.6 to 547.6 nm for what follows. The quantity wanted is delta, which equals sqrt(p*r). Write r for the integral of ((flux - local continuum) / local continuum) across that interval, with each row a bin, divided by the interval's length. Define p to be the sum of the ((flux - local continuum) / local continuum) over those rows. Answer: 0.034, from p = 0.07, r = 0.02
